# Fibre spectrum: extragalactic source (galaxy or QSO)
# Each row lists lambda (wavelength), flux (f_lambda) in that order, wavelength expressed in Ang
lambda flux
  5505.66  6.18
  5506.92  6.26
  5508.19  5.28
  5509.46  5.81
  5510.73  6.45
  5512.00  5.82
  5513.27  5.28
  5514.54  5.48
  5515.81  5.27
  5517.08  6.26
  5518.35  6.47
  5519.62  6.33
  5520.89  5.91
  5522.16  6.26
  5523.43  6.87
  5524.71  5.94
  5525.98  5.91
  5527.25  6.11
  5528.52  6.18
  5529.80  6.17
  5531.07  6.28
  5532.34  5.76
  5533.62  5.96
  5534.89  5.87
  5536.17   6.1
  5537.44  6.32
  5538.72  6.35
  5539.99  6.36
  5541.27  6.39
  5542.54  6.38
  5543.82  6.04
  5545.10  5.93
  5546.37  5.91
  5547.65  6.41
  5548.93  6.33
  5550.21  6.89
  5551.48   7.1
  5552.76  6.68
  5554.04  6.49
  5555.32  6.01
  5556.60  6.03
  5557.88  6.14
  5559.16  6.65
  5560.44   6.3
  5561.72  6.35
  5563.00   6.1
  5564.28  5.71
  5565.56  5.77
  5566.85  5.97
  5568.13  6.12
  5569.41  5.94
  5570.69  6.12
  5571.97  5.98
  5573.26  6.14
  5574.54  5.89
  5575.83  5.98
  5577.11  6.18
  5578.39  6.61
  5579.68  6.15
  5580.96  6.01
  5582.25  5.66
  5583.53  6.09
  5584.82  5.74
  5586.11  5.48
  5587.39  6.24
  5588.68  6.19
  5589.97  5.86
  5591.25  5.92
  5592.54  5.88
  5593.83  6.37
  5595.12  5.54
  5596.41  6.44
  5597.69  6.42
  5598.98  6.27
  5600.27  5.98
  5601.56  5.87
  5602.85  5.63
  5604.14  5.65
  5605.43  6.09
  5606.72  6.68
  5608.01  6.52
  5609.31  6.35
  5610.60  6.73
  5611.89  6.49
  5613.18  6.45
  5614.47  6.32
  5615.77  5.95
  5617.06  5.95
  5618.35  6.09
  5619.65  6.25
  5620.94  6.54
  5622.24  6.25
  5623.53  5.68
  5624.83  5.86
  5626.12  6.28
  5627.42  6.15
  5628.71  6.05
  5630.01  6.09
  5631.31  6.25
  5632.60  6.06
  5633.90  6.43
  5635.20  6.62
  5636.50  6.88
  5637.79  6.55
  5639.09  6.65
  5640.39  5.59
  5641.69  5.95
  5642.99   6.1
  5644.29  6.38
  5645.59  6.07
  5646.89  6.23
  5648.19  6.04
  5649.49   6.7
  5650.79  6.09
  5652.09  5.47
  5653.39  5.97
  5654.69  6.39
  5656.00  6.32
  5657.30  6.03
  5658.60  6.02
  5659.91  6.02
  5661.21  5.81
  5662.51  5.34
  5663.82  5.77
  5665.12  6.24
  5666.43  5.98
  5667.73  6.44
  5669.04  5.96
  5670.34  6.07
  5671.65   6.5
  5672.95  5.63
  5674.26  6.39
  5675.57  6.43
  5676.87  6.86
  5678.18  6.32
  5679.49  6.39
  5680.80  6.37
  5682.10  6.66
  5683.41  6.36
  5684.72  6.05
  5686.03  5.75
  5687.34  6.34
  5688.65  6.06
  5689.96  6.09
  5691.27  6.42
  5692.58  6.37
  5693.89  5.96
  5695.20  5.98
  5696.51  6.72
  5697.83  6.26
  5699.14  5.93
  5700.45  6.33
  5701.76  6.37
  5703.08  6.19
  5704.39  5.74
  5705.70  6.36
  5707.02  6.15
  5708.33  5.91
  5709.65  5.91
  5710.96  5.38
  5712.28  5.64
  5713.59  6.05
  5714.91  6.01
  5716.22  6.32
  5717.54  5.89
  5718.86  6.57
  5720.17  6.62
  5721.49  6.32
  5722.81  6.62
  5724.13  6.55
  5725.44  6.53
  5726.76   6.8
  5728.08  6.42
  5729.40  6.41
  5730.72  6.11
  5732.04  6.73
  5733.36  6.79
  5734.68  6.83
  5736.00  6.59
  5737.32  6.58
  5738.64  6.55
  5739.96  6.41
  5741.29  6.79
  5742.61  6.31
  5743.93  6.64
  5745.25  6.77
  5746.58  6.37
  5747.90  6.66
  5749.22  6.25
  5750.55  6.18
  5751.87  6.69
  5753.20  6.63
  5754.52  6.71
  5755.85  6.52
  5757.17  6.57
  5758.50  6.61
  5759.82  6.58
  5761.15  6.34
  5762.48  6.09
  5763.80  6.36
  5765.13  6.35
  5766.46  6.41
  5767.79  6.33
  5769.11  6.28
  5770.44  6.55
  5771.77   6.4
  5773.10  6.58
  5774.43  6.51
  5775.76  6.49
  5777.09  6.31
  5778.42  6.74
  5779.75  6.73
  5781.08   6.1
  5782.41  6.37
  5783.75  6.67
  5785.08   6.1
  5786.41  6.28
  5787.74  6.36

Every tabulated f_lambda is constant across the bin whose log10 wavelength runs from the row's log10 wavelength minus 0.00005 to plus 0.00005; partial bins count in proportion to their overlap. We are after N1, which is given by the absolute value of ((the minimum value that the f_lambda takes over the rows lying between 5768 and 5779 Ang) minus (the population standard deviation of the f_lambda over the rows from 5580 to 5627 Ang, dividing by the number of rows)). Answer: 6.0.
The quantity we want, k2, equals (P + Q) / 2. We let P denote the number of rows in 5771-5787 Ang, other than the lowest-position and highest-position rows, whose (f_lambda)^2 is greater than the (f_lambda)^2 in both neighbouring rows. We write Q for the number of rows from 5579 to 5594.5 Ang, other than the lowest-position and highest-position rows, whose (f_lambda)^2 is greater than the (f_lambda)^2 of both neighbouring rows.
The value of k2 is 3.0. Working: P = 3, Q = 3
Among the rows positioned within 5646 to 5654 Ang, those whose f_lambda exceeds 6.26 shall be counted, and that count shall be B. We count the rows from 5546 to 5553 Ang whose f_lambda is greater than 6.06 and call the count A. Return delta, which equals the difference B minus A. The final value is -4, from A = 5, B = 1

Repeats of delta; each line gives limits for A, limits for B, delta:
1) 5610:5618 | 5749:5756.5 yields 0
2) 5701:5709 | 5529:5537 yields -3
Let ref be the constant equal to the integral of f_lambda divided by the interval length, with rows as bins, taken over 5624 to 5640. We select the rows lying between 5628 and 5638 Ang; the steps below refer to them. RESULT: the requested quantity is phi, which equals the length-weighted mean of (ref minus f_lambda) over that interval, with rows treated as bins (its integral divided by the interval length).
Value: -0.05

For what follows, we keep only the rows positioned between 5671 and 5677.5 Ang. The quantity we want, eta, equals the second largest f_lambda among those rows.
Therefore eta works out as 6.5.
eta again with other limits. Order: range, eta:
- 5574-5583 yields 6.18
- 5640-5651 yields 6.38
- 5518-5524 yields 6.47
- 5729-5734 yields 6.73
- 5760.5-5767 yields 6.36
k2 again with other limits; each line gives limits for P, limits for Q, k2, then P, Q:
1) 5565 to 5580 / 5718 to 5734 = 3.5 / 4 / 3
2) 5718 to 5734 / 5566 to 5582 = 3.5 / 3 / 4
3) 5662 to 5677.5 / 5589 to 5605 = 3.0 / 3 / 3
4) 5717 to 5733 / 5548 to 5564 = 3.0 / 3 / 3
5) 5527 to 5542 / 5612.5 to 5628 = 2.5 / 3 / 2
